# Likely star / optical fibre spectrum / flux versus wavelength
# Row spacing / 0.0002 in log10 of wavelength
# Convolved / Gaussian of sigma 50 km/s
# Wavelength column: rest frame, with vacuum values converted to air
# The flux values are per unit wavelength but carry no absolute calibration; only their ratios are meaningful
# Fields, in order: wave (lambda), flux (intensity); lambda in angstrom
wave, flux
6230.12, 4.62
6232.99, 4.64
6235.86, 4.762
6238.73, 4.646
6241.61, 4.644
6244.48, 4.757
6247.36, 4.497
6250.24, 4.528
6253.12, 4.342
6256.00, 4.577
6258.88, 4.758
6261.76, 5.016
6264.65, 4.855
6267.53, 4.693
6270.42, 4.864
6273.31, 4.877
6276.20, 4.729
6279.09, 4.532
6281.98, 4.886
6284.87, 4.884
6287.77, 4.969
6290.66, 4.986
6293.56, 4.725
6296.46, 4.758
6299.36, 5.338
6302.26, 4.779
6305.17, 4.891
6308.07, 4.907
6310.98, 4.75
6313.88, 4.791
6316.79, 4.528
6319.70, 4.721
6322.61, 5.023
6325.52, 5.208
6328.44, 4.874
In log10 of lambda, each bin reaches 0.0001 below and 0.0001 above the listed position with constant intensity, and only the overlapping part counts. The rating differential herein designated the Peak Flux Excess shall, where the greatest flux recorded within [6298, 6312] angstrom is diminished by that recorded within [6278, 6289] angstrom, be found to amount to 0.37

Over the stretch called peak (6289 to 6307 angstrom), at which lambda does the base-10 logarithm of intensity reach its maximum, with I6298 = 6299.36 angstrom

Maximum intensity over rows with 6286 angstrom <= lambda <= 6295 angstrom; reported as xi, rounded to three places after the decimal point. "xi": 4.986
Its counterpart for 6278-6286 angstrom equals 4.886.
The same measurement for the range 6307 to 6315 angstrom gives 4.907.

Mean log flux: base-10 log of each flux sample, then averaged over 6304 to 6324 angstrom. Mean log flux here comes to 0.681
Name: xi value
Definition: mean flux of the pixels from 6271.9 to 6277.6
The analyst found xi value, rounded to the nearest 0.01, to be 4.80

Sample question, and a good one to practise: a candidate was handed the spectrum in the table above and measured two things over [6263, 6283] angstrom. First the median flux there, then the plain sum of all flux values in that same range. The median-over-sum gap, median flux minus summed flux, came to -28.6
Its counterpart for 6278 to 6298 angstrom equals -28.9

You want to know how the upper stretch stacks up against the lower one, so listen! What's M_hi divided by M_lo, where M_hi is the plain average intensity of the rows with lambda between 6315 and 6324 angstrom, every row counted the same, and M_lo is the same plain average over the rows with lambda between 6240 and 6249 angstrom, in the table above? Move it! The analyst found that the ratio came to 1.03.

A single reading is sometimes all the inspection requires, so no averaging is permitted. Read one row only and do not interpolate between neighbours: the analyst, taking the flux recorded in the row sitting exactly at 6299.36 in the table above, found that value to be 5.338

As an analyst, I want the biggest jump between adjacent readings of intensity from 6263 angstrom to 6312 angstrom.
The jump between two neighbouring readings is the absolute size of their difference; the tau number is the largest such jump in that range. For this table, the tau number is 0.58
